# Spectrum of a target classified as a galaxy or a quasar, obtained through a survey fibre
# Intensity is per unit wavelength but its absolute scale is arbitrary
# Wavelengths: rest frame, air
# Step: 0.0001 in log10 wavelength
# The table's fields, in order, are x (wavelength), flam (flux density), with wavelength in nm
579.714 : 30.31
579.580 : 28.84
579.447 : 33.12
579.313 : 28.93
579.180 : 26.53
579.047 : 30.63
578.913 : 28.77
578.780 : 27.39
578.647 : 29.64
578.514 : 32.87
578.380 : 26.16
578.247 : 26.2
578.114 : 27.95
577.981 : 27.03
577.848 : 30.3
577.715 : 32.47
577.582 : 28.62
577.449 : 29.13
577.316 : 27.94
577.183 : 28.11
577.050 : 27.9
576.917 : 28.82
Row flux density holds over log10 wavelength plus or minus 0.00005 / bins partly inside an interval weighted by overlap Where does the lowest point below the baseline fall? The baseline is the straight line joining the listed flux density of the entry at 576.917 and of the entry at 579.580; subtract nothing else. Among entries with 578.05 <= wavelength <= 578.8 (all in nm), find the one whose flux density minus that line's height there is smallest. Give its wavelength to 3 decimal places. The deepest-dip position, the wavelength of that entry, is 578.380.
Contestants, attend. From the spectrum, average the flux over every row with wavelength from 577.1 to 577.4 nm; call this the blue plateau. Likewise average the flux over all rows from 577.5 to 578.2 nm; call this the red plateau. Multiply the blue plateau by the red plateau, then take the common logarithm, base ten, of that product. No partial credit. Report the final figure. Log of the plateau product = 2.91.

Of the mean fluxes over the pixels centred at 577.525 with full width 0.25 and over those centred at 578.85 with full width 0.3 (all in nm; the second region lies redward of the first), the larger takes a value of 28.9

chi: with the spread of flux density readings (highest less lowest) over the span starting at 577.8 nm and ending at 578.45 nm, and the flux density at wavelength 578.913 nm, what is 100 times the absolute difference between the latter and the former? 2463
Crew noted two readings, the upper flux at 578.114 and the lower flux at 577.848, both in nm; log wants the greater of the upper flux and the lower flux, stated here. 30.3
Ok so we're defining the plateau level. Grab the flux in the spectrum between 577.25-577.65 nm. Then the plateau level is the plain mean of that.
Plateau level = 28.6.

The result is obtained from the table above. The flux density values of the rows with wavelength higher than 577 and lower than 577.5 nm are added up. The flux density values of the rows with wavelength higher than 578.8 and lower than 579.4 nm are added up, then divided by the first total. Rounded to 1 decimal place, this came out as 1.0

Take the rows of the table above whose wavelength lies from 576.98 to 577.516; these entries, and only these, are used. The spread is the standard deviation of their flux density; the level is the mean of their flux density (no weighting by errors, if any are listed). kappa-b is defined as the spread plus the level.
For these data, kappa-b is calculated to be 28.8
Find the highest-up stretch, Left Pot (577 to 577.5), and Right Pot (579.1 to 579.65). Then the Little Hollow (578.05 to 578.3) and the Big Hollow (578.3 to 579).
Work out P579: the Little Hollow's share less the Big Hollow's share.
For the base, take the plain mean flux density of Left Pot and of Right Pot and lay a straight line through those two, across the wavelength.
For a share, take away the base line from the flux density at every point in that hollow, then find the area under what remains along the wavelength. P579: -0.4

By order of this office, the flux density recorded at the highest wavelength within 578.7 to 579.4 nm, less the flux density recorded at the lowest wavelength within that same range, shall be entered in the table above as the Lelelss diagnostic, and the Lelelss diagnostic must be 2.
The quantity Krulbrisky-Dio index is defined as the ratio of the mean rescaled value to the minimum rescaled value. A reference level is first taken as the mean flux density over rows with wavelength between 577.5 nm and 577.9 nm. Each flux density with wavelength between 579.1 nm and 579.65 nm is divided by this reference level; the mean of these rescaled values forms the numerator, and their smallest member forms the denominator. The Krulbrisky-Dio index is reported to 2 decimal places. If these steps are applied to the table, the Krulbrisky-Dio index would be 1.11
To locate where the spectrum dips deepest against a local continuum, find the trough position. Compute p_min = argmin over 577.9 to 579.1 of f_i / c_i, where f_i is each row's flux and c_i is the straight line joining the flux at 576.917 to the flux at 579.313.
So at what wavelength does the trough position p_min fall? 578.380 nm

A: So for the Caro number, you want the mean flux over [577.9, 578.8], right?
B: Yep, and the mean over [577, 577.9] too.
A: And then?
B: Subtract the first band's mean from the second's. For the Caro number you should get 1.0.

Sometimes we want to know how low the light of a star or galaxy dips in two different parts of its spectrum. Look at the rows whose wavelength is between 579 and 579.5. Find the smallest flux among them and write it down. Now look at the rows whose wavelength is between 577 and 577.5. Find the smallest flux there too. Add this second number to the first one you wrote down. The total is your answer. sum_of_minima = 54.4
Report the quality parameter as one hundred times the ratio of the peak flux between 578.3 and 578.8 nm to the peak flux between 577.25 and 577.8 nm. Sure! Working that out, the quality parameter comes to 101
